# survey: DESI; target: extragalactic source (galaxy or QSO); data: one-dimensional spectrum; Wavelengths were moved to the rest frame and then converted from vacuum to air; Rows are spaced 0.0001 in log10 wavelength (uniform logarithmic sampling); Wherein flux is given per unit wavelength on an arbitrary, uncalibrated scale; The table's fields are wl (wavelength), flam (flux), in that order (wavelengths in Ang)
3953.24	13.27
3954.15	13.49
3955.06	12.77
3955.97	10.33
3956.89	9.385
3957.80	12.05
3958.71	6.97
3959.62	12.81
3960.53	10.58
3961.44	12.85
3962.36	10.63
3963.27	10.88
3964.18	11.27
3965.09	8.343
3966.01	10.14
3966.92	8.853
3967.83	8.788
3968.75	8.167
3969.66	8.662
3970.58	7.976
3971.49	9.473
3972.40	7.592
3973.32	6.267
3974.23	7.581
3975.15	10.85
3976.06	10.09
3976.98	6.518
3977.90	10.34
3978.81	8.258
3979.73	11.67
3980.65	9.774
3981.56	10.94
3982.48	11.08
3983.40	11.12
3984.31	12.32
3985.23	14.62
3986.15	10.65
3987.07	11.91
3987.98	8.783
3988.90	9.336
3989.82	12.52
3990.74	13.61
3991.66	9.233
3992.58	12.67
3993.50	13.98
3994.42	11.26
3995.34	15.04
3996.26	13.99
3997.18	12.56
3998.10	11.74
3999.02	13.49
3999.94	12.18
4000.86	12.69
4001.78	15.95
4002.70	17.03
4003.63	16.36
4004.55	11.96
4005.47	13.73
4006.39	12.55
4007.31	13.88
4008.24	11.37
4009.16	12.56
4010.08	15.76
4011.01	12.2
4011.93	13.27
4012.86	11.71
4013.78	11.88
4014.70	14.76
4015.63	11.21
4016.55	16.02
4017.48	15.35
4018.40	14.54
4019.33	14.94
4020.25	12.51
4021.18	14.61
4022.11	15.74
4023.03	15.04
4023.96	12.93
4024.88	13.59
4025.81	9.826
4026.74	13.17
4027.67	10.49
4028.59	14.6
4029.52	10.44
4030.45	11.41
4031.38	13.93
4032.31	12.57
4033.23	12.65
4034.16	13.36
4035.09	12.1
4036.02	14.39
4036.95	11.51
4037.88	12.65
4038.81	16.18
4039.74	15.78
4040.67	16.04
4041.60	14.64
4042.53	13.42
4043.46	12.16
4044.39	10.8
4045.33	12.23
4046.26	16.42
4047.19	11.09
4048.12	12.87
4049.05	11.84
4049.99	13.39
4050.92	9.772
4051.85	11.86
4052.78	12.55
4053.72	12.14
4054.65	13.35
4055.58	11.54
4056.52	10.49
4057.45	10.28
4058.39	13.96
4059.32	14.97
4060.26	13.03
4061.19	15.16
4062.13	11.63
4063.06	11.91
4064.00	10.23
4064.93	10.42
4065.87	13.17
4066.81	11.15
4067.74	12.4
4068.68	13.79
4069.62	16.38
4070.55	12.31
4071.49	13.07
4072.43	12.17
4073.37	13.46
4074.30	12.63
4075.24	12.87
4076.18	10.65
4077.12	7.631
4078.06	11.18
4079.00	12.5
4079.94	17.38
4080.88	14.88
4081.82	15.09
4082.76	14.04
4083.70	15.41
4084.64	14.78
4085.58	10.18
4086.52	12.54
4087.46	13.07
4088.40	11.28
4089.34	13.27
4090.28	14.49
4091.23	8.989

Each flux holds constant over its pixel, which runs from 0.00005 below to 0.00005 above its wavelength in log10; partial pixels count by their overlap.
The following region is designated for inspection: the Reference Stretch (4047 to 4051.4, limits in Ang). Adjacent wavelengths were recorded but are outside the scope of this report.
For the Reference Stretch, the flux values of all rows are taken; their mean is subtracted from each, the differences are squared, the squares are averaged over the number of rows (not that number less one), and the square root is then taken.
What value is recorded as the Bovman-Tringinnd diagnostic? 1.3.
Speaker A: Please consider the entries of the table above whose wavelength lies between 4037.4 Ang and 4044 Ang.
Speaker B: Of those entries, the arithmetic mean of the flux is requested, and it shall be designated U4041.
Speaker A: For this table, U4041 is 14.4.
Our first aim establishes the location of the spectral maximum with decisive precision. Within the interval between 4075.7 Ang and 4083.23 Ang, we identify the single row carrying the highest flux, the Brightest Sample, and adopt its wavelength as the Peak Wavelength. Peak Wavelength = 4079.94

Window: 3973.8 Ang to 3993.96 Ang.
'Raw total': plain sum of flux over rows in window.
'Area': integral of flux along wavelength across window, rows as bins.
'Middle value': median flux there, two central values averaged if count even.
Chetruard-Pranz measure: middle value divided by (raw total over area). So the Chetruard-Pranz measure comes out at 10.0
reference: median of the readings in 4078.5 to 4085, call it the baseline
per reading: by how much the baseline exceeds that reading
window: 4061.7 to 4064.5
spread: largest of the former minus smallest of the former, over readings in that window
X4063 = 1.7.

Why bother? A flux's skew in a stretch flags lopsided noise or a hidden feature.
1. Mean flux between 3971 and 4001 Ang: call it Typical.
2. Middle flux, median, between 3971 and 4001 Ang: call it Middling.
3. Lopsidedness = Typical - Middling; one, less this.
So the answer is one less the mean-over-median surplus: 1.1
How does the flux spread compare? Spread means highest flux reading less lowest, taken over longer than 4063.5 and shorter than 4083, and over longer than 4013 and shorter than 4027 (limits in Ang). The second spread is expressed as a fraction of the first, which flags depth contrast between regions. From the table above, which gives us 0.64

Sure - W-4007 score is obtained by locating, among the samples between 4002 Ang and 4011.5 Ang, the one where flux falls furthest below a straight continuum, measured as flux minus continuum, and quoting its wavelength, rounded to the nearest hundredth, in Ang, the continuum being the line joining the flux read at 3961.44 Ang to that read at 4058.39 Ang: 4008.24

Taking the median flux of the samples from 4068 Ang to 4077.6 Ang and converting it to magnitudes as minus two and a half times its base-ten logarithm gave -2.76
